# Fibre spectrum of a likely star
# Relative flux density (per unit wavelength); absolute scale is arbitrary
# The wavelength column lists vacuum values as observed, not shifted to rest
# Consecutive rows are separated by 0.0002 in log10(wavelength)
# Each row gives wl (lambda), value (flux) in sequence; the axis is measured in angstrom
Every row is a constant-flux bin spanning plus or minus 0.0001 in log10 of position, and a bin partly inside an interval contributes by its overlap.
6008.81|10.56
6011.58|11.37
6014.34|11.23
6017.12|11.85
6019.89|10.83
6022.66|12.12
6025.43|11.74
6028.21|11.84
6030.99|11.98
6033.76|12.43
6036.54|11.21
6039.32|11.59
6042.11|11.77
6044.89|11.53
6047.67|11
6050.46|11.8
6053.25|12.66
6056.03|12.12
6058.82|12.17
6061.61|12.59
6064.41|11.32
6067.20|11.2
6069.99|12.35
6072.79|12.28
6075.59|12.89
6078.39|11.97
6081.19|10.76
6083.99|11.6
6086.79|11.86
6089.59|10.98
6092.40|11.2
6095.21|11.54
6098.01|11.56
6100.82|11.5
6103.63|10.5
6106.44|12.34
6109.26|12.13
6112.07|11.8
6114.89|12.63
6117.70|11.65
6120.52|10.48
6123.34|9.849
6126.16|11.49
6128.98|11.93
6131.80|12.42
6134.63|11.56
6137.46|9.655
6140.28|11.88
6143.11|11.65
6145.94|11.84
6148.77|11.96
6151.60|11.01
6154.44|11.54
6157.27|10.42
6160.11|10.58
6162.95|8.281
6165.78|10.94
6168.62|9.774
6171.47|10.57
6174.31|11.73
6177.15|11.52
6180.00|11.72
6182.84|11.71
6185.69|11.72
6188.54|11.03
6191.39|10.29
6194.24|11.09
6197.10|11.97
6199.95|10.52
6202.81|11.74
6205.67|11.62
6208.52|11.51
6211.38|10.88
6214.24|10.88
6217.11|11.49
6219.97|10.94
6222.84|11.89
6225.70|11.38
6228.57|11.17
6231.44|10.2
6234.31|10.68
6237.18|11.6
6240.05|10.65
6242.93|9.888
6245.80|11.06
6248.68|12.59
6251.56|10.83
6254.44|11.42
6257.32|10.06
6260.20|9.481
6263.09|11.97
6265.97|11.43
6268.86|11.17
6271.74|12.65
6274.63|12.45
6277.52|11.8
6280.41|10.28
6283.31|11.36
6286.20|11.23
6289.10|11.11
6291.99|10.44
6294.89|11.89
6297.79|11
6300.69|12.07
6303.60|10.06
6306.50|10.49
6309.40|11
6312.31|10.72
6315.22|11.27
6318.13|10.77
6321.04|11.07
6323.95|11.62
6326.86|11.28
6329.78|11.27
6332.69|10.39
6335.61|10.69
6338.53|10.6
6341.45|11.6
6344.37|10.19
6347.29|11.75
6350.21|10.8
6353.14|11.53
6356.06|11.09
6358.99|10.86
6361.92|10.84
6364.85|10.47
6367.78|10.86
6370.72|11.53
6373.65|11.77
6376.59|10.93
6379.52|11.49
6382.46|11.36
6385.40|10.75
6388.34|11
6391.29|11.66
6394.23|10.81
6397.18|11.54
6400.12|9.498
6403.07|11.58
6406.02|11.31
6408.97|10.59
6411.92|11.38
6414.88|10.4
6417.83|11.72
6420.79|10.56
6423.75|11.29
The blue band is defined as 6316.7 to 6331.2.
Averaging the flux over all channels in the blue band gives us 11.2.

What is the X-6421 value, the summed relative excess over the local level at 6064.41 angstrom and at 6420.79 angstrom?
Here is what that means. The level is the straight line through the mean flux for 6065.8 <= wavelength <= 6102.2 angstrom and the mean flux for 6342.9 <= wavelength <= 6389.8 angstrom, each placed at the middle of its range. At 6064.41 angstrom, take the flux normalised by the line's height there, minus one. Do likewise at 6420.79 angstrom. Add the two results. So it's -0.07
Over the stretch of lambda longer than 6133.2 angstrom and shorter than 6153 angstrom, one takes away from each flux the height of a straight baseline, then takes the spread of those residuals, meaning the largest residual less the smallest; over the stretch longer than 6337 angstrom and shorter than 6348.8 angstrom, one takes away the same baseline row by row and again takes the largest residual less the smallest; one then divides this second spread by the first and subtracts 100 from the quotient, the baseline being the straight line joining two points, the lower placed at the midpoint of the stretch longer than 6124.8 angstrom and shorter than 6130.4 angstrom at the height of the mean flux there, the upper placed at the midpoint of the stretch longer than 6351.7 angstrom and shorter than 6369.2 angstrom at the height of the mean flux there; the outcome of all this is -99.3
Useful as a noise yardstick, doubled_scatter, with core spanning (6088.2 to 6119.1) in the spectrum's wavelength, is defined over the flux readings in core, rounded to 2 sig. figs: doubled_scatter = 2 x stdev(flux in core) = 1.2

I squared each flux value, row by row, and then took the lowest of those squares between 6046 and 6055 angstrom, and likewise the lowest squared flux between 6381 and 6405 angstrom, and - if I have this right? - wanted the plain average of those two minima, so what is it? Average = 106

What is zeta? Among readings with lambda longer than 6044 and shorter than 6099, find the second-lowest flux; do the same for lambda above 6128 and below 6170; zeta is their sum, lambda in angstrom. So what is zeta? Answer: 20.6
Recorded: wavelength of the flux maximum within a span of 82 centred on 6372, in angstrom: 6373.65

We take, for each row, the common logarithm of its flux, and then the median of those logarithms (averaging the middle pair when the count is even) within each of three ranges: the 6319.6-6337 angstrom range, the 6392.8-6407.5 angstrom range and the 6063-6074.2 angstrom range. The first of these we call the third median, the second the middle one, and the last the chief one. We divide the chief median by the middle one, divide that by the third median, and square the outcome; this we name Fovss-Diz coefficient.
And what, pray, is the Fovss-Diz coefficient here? 0.94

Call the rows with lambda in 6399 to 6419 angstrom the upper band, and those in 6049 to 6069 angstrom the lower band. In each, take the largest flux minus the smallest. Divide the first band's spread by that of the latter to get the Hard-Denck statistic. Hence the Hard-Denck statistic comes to 1.5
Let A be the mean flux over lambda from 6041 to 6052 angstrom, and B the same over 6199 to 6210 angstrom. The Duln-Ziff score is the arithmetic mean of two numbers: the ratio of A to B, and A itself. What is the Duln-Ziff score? 6.27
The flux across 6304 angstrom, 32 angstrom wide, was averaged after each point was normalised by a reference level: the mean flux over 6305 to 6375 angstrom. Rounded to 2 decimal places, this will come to 1.00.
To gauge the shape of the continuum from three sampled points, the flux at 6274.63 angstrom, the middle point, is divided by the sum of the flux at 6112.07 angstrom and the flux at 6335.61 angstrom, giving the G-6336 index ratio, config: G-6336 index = 0.55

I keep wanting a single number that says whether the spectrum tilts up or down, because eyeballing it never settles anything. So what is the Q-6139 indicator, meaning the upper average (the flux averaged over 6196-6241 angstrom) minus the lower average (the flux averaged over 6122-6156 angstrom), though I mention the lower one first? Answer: -0.20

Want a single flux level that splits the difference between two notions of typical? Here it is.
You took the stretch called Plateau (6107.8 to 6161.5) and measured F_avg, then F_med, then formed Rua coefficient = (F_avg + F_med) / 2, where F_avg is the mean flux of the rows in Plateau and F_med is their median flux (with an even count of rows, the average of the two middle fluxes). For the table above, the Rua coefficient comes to 11.5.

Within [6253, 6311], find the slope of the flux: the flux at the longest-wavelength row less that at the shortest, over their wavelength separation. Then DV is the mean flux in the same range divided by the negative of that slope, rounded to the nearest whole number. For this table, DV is 1461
